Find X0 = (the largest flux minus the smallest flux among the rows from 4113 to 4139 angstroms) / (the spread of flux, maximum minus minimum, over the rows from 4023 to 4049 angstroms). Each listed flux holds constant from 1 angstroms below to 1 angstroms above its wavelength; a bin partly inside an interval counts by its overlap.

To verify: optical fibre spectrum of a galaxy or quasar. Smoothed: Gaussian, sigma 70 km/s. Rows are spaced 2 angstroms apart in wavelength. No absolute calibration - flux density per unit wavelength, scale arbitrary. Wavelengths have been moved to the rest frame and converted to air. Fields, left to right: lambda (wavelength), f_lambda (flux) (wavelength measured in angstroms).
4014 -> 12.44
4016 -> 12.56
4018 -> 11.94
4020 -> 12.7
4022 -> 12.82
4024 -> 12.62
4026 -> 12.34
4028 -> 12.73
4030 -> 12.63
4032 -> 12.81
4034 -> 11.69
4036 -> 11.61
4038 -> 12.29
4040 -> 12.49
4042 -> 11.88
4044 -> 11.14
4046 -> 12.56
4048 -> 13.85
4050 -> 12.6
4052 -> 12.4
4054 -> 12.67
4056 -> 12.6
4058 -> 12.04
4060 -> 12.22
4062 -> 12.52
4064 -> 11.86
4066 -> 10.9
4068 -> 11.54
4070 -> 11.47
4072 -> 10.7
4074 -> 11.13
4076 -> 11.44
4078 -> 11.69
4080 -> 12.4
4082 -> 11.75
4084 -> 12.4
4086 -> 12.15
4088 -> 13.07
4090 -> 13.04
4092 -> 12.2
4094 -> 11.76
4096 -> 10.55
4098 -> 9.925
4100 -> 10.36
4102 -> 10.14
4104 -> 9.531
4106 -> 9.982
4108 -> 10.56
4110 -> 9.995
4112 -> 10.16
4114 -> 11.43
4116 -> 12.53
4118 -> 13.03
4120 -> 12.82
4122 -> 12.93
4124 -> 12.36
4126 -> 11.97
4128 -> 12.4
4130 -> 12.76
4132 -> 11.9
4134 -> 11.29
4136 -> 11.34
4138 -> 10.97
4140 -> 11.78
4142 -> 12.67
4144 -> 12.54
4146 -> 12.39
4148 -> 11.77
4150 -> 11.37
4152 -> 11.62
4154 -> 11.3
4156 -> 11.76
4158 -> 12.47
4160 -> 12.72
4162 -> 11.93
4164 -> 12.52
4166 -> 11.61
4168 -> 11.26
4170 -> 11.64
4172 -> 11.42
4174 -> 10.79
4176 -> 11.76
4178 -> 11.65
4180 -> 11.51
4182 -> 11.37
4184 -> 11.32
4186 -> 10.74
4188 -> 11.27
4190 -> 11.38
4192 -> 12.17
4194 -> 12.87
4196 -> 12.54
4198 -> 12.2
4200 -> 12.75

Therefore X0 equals 0.76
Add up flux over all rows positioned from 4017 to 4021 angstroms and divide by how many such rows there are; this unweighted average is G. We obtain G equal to 12.3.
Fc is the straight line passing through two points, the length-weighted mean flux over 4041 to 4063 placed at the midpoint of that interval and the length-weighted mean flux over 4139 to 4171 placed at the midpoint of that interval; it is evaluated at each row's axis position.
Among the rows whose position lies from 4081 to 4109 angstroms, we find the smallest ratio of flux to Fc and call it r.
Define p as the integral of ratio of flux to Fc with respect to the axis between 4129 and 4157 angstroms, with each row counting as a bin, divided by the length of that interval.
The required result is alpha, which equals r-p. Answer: -0.201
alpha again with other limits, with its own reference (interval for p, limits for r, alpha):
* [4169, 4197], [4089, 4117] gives -0.198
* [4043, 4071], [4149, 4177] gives -0.074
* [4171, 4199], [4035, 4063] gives -0.089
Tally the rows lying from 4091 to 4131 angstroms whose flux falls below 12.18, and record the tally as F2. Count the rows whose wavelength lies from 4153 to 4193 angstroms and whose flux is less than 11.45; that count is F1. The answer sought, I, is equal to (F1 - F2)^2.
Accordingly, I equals 9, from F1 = 9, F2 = 12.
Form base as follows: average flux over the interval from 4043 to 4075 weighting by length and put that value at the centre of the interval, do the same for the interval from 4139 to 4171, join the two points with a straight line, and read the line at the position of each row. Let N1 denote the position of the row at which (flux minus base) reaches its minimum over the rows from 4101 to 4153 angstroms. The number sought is 4104 angstroms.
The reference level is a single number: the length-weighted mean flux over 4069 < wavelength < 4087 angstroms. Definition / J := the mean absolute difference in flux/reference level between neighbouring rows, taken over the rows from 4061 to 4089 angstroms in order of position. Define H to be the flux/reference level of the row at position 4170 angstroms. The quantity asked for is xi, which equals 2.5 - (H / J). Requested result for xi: -18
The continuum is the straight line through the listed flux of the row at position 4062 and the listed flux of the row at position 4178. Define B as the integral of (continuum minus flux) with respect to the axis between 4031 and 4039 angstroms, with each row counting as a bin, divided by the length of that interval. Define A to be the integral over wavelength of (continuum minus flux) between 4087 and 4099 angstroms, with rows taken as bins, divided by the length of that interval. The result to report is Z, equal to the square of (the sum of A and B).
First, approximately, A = 0.53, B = 0.6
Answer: 1.33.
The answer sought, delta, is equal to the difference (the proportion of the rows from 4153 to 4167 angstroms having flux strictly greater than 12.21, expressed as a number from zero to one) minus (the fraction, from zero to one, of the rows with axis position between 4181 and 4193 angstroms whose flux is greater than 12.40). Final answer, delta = 0.4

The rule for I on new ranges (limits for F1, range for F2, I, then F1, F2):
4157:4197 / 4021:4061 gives 9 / 8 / 5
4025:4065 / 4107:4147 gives 81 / 1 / 10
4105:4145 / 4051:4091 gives 9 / 8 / 11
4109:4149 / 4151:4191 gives 121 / 6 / 17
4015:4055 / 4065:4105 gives 196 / 1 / 15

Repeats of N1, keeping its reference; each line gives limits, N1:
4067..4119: 4104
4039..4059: 4044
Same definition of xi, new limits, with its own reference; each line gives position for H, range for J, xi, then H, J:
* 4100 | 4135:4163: -19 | 0.89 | 0.040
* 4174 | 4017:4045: -23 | 0.92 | 0.036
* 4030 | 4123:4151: -25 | 1.08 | 0.040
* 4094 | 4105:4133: -19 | 1.01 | 0.047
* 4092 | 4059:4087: -21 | 1.04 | 0.044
